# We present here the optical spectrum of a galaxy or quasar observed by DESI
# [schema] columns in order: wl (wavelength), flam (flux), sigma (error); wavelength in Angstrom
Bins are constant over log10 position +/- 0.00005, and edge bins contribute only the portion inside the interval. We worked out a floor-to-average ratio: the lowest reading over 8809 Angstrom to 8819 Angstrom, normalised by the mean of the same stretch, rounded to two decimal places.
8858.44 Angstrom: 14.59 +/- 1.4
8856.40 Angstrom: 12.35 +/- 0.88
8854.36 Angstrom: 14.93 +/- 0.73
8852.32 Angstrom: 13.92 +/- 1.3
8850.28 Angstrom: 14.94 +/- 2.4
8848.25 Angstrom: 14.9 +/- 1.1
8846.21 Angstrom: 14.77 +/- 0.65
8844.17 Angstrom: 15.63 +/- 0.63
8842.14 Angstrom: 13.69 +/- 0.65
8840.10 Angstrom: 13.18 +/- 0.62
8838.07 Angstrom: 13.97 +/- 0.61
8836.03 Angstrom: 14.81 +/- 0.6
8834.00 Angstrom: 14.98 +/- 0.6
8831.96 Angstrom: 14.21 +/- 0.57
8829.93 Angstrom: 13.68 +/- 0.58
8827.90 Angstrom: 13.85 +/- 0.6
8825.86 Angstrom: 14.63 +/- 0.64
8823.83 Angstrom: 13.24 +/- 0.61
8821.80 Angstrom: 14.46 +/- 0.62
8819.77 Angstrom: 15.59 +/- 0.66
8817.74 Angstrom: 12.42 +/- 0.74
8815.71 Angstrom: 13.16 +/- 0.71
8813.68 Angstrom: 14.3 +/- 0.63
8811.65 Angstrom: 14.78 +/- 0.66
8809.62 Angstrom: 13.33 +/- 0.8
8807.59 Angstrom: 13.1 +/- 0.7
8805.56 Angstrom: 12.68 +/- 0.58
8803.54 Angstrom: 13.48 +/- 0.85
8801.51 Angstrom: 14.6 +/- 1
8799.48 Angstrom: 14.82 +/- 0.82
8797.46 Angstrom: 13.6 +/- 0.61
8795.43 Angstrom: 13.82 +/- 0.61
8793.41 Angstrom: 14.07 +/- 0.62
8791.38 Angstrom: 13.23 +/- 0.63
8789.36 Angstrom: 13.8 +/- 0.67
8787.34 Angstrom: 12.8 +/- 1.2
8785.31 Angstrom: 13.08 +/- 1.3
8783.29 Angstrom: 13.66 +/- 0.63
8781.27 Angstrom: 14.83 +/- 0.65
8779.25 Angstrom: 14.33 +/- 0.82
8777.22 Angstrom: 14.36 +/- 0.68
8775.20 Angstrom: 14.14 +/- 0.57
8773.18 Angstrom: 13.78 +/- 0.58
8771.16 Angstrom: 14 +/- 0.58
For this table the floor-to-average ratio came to 0.91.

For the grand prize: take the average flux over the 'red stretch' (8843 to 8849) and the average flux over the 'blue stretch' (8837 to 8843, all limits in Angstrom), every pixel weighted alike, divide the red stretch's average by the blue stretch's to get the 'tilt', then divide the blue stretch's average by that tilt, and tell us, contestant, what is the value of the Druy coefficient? 12.3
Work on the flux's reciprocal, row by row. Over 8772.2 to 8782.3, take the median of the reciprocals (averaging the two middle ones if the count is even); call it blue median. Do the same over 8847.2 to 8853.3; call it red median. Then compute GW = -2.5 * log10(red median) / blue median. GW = 42.0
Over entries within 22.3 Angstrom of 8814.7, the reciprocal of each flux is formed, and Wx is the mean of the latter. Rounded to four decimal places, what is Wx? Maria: 0.0718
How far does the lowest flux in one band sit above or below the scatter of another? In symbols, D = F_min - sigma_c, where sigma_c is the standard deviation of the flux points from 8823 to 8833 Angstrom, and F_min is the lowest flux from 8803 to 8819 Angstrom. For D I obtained 11.9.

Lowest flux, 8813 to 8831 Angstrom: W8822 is 12.42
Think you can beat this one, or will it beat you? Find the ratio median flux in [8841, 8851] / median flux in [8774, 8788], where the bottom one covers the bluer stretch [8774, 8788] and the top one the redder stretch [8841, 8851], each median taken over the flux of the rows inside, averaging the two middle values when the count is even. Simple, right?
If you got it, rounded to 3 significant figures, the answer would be 1.05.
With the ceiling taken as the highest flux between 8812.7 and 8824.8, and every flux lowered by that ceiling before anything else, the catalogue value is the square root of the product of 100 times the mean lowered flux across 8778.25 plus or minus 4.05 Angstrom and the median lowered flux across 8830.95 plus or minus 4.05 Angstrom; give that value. 13.5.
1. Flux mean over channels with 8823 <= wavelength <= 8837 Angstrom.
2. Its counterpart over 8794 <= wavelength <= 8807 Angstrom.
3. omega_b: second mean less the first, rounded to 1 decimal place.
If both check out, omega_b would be -0.4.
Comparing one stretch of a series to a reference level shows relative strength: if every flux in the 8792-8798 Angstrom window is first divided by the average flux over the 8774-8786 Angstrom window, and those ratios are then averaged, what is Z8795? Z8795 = 0.98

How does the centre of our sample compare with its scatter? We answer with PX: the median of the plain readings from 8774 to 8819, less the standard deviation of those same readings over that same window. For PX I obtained 13.0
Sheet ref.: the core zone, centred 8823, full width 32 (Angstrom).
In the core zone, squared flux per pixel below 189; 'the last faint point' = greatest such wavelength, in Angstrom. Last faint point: 8829.93 Angstrom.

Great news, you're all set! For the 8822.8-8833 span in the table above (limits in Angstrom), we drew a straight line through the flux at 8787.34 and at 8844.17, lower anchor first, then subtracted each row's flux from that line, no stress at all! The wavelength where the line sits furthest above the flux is 8823.83 Angstrom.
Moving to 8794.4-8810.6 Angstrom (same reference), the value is 8805.56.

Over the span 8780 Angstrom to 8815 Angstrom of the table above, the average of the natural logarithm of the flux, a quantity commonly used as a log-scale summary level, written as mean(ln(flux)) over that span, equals 2.62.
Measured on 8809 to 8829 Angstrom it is 2.64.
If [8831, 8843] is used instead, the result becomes 2.65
